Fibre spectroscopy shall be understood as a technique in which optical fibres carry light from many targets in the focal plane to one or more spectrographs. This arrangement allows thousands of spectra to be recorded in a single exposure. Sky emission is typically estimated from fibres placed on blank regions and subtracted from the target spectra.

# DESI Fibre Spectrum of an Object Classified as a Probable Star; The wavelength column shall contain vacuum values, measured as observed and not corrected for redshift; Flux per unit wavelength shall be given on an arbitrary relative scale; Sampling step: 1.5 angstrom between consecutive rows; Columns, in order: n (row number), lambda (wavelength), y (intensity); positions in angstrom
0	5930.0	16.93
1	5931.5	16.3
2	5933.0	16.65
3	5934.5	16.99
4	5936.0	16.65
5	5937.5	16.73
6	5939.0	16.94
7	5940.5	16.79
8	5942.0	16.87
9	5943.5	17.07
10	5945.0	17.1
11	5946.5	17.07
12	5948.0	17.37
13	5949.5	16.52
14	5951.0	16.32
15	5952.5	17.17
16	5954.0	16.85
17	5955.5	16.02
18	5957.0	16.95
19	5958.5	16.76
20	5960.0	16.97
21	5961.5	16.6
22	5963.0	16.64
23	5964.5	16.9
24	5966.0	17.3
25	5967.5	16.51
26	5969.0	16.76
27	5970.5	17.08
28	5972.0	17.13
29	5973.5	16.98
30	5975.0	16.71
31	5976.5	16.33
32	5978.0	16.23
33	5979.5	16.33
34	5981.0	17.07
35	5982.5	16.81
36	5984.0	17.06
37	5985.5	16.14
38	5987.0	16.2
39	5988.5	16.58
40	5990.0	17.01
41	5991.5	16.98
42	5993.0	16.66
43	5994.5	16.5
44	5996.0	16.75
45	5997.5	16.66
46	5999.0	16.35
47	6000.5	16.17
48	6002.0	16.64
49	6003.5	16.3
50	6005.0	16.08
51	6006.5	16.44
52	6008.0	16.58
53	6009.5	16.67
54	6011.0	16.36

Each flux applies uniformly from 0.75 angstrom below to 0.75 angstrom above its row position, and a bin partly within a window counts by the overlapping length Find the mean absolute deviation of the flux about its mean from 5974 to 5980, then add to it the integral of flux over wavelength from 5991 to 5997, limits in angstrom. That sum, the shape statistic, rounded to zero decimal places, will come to 100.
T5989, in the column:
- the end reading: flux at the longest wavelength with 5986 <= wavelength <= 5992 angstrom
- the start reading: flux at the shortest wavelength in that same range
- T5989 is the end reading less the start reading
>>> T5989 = 0.78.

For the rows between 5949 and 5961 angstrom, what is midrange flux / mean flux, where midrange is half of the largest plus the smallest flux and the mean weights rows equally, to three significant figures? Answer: 0.994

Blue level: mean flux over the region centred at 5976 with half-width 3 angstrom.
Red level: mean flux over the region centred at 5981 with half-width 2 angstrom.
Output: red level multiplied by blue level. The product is 277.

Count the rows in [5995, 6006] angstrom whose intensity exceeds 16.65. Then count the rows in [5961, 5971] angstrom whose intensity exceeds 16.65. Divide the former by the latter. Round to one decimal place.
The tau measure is 0.5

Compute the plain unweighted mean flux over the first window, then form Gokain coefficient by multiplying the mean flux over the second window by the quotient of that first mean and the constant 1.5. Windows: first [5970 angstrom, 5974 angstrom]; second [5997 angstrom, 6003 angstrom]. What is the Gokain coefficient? 187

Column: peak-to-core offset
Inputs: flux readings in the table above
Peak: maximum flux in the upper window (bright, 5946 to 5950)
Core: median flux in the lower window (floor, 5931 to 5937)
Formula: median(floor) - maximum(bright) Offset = -0.72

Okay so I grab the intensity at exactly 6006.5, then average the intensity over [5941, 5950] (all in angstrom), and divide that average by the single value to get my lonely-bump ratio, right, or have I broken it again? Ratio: 1.03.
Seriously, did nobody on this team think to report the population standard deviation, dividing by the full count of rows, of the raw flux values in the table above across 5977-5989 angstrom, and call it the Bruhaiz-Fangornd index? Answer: 0.36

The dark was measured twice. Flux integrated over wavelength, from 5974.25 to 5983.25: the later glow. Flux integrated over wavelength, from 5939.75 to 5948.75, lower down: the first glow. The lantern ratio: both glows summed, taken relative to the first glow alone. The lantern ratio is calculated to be 1.97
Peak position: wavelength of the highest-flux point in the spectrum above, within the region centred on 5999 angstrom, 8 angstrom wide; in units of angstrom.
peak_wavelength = 5996.0 angstrom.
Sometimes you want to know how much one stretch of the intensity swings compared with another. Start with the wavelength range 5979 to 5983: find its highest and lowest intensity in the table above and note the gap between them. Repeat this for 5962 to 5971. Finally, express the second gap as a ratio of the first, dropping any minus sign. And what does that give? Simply 1.1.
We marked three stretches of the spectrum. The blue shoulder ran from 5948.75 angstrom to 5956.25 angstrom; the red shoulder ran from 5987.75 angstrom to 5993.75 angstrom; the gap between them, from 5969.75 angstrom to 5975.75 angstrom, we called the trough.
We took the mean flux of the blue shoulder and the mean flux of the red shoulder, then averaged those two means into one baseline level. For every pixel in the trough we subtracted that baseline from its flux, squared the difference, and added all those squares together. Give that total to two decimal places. 0.43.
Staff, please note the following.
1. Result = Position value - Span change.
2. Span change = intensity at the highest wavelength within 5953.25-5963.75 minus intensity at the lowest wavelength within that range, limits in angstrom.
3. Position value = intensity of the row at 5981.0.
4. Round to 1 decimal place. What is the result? 17.3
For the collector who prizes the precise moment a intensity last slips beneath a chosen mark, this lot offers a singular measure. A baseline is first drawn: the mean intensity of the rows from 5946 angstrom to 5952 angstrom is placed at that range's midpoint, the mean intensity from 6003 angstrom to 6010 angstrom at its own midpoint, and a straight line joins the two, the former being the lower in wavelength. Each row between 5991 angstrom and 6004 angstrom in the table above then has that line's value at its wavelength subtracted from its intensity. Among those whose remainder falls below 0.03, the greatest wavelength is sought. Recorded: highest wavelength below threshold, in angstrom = 6003.5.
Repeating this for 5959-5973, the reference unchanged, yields 5967.5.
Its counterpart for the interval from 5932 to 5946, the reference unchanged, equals 5942.0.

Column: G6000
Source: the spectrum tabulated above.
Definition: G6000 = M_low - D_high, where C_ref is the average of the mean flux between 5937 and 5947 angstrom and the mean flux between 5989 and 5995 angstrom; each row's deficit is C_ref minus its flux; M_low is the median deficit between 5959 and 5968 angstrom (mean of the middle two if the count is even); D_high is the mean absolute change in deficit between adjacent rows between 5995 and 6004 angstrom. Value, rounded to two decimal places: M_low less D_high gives -0.18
